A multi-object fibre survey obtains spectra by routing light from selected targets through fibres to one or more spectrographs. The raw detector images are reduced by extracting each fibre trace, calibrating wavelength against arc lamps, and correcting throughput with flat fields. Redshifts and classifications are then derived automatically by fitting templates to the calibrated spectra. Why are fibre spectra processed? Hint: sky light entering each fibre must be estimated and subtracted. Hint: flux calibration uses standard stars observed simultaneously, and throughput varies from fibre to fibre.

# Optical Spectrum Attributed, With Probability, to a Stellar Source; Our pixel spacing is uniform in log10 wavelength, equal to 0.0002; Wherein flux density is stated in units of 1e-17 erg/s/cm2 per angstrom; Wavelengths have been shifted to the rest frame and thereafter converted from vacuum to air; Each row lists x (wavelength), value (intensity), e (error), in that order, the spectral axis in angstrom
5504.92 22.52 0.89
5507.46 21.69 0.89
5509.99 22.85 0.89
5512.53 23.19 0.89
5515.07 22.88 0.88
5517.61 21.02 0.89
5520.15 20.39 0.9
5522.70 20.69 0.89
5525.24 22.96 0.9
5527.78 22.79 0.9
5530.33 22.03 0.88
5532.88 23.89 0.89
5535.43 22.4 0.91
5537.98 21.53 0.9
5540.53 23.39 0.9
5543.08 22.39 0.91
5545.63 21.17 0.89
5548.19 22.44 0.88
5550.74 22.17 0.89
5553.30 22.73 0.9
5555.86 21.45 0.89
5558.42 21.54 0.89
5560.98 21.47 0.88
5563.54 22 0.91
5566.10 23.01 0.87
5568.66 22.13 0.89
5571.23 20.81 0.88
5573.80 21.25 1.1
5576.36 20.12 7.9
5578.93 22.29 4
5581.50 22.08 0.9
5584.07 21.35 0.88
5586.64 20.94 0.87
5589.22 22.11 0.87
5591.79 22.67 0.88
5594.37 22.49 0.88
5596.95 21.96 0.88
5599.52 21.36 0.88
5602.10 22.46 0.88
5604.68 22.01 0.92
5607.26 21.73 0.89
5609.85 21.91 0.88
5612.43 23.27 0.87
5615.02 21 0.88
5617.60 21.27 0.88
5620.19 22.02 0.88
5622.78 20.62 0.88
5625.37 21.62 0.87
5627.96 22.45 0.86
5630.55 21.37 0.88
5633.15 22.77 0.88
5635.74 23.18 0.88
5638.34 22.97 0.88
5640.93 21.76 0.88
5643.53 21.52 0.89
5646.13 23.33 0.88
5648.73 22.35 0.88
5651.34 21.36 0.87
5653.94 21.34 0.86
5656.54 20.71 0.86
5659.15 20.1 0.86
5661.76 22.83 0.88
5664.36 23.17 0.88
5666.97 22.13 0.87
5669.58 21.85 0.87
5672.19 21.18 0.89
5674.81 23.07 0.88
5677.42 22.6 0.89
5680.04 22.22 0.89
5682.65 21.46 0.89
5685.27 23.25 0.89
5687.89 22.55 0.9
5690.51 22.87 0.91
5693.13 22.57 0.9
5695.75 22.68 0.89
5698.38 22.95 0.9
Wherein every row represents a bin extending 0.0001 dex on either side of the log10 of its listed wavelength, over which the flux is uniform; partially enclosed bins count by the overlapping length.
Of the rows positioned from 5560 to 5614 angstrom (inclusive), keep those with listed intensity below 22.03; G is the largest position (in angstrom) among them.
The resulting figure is 5609.85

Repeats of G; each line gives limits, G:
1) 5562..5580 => 5576.36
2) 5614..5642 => 5640.93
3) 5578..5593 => 5586.64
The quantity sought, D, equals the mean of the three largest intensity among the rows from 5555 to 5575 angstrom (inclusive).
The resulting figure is 22.4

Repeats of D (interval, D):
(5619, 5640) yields 23.0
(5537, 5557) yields 22.9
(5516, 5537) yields 23.2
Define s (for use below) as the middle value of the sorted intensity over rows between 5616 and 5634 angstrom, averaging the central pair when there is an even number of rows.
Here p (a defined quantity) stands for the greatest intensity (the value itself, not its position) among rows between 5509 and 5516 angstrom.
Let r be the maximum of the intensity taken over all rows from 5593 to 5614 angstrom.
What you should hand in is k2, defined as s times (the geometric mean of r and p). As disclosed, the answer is 502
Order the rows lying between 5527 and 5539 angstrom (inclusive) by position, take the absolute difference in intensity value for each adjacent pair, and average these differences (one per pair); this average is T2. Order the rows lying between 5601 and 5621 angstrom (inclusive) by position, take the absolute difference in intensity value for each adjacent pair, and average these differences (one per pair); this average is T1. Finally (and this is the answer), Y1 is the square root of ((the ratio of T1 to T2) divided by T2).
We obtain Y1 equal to 0.72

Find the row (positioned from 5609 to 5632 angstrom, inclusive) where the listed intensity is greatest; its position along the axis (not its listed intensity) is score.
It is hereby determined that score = 5612.43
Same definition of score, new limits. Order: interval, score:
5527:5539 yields 5532.88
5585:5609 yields 5591.79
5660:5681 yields 5664.36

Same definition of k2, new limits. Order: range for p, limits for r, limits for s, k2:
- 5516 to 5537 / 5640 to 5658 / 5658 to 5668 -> 531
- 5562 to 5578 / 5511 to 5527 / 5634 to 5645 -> 517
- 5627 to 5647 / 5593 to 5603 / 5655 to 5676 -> 504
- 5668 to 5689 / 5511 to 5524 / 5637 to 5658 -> 502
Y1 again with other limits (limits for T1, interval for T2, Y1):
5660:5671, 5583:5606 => 1.19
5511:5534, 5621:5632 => 1.04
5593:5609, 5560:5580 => 0.72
